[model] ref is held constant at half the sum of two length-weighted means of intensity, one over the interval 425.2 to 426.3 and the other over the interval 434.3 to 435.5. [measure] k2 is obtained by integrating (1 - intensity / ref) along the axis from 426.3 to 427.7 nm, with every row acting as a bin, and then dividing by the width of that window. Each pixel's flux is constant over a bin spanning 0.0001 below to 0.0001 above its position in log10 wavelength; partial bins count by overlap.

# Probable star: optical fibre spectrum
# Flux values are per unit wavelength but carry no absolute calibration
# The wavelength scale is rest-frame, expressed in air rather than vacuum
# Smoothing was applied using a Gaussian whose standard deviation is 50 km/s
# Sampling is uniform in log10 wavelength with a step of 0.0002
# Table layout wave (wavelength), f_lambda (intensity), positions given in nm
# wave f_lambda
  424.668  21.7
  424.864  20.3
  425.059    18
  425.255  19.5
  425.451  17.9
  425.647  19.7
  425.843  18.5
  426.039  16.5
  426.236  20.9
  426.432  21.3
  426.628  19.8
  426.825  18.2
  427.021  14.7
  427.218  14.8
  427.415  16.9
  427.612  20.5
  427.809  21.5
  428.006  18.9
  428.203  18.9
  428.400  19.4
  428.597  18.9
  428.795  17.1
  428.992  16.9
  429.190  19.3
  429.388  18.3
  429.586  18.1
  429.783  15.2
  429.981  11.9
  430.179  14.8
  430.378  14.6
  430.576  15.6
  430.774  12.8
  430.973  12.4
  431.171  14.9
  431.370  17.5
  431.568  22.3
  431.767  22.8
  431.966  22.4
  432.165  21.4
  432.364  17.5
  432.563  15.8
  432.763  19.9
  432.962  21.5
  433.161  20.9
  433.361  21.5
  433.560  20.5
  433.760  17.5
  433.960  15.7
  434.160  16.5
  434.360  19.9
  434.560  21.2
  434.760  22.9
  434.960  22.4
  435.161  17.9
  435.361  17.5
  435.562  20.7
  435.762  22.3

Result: 0.07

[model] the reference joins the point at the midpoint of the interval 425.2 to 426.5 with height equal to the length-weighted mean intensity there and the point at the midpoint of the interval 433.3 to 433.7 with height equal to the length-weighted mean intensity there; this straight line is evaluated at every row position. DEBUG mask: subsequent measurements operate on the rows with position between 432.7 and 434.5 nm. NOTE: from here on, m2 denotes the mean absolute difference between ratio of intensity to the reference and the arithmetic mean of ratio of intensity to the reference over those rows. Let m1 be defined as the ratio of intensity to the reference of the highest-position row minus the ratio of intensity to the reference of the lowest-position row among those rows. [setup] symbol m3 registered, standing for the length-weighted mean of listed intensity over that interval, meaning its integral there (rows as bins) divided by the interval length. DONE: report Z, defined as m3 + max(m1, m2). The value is 19.4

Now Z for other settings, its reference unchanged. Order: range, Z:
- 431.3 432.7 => 20.1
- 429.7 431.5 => 14.6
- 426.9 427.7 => 17.0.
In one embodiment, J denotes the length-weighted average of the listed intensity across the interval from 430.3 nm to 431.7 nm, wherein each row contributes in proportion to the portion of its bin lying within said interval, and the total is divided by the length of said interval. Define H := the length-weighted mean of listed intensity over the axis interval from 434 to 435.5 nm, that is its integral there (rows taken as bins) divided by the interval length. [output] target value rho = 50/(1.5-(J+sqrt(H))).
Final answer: -2.65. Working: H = 19.6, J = 15.9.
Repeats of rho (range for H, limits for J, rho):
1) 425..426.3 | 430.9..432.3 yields -2.27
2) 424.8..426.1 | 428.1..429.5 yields -2.36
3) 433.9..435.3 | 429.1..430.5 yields -2.64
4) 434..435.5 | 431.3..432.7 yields -2.18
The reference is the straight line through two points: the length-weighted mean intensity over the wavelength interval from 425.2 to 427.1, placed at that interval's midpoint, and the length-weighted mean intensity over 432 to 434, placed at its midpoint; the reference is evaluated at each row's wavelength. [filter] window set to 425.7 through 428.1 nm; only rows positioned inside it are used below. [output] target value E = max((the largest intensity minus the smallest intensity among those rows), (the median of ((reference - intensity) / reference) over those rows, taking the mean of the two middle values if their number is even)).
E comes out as 6.8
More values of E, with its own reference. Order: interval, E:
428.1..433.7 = 10.9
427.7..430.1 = 9.6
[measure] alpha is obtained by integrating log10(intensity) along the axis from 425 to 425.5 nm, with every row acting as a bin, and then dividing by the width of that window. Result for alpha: 1.27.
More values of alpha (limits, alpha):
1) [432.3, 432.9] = 1.25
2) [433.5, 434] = 1.25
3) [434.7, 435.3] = 1.31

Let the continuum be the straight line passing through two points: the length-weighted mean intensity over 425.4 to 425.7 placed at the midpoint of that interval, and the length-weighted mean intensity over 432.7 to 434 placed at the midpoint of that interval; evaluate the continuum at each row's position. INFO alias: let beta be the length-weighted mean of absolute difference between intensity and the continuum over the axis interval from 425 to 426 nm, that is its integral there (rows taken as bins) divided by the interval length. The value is 0.8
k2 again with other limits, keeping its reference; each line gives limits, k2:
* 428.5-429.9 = 0.10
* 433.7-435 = 0.01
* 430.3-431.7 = 0.19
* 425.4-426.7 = 0.01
